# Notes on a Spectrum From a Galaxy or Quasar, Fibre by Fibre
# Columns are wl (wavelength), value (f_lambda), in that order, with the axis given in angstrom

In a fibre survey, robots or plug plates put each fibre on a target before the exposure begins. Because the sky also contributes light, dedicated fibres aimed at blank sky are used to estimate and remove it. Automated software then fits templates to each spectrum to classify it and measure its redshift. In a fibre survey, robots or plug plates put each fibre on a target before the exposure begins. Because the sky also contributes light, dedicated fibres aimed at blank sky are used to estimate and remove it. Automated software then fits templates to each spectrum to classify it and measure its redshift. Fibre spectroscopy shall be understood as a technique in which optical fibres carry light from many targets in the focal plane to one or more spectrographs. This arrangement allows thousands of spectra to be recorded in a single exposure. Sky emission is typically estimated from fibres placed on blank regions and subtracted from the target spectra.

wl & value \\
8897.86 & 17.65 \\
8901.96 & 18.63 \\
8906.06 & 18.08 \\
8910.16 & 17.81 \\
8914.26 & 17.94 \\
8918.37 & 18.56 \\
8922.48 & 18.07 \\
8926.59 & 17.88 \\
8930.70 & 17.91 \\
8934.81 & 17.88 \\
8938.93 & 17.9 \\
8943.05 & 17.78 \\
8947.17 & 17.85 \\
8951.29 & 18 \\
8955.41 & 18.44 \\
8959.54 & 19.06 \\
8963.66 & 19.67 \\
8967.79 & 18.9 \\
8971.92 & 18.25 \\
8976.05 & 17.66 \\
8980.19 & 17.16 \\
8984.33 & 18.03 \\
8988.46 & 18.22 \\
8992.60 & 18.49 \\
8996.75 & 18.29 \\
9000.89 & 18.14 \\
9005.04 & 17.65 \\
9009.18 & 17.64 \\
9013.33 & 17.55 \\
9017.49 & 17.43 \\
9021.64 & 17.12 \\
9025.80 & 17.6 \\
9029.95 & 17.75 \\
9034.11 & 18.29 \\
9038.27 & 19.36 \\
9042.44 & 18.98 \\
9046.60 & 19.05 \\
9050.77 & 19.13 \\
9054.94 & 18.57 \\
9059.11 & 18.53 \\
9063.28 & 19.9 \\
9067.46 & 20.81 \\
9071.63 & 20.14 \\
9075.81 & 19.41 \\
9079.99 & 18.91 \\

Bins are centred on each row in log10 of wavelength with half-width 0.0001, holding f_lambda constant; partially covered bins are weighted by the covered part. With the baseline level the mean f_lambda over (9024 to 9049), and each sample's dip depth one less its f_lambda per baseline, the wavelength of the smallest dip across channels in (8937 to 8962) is 8959.54 angstrom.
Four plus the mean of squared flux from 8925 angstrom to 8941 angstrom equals 324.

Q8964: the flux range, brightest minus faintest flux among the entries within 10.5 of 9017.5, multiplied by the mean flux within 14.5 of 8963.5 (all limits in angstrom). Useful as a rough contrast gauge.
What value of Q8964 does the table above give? 10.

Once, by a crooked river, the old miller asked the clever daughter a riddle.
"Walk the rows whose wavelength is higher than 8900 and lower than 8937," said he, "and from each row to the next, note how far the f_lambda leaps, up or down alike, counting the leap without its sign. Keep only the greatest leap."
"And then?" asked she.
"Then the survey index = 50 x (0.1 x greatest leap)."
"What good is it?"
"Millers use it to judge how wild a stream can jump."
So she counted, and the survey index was 3.1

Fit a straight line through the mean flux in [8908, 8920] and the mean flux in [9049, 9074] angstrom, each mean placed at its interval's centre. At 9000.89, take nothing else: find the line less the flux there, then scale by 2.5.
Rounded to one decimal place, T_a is 2.0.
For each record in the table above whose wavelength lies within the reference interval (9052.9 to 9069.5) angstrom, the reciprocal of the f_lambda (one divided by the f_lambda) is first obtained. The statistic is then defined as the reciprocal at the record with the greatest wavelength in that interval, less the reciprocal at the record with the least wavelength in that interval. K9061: -0.006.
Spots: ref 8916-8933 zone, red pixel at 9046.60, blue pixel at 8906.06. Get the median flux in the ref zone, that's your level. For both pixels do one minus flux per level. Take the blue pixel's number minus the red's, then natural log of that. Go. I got -2.9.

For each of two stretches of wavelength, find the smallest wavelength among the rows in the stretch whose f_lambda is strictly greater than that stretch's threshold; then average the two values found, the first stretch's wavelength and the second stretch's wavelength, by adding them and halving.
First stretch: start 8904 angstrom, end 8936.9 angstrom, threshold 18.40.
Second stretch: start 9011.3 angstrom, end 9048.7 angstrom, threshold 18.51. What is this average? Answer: 8978.3 angstrom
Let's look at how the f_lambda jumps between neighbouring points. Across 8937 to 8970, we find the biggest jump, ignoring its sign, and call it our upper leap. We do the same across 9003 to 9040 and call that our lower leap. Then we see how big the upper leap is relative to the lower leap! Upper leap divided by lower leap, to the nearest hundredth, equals 0.72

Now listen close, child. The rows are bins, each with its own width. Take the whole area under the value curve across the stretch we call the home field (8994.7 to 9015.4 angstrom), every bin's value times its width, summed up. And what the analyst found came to 370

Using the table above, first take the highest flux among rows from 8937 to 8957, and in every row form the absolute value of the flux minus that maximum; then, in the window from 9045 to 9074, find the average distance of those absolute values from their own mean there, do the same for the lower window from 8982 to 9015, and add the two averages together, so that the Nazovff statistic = 1.0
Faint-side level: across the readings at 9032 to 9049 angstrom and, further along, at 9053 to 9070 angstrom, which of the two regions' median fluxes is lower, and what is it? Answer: 19.0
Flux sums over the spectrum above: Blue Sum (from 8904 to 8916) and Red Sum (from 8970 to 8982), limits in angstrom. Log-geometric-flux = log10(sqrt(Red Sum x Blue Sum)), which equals 1.728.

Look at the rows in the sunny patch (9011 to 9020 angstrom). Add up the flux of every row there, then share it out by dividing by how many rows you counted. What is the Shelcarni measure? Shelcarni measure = 17.5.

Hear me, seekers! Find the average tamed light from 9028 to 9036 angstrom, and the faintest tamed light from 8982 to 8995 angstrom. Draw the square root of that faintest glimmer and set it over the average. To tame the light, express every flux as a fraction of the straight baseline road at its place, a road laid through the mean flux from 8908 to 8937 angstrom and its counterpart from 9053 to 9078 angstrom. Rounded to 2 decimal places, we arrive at 1.05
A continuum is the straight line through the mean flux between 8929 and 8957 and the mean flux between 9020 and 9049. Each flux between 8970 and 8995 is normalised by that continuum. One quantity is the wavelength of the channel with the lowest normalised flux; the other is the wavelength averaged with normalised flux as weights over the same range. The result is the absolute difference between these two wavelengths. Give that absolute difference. 2.1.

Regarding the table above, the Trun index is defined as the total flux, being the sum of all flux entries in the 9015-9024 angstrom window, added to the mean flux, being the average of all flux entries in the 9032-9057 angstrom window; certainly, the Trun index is 53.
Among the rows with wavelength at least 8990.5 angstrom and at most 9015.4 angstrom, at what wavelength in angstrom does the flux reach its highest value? 8992.60 angstrom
